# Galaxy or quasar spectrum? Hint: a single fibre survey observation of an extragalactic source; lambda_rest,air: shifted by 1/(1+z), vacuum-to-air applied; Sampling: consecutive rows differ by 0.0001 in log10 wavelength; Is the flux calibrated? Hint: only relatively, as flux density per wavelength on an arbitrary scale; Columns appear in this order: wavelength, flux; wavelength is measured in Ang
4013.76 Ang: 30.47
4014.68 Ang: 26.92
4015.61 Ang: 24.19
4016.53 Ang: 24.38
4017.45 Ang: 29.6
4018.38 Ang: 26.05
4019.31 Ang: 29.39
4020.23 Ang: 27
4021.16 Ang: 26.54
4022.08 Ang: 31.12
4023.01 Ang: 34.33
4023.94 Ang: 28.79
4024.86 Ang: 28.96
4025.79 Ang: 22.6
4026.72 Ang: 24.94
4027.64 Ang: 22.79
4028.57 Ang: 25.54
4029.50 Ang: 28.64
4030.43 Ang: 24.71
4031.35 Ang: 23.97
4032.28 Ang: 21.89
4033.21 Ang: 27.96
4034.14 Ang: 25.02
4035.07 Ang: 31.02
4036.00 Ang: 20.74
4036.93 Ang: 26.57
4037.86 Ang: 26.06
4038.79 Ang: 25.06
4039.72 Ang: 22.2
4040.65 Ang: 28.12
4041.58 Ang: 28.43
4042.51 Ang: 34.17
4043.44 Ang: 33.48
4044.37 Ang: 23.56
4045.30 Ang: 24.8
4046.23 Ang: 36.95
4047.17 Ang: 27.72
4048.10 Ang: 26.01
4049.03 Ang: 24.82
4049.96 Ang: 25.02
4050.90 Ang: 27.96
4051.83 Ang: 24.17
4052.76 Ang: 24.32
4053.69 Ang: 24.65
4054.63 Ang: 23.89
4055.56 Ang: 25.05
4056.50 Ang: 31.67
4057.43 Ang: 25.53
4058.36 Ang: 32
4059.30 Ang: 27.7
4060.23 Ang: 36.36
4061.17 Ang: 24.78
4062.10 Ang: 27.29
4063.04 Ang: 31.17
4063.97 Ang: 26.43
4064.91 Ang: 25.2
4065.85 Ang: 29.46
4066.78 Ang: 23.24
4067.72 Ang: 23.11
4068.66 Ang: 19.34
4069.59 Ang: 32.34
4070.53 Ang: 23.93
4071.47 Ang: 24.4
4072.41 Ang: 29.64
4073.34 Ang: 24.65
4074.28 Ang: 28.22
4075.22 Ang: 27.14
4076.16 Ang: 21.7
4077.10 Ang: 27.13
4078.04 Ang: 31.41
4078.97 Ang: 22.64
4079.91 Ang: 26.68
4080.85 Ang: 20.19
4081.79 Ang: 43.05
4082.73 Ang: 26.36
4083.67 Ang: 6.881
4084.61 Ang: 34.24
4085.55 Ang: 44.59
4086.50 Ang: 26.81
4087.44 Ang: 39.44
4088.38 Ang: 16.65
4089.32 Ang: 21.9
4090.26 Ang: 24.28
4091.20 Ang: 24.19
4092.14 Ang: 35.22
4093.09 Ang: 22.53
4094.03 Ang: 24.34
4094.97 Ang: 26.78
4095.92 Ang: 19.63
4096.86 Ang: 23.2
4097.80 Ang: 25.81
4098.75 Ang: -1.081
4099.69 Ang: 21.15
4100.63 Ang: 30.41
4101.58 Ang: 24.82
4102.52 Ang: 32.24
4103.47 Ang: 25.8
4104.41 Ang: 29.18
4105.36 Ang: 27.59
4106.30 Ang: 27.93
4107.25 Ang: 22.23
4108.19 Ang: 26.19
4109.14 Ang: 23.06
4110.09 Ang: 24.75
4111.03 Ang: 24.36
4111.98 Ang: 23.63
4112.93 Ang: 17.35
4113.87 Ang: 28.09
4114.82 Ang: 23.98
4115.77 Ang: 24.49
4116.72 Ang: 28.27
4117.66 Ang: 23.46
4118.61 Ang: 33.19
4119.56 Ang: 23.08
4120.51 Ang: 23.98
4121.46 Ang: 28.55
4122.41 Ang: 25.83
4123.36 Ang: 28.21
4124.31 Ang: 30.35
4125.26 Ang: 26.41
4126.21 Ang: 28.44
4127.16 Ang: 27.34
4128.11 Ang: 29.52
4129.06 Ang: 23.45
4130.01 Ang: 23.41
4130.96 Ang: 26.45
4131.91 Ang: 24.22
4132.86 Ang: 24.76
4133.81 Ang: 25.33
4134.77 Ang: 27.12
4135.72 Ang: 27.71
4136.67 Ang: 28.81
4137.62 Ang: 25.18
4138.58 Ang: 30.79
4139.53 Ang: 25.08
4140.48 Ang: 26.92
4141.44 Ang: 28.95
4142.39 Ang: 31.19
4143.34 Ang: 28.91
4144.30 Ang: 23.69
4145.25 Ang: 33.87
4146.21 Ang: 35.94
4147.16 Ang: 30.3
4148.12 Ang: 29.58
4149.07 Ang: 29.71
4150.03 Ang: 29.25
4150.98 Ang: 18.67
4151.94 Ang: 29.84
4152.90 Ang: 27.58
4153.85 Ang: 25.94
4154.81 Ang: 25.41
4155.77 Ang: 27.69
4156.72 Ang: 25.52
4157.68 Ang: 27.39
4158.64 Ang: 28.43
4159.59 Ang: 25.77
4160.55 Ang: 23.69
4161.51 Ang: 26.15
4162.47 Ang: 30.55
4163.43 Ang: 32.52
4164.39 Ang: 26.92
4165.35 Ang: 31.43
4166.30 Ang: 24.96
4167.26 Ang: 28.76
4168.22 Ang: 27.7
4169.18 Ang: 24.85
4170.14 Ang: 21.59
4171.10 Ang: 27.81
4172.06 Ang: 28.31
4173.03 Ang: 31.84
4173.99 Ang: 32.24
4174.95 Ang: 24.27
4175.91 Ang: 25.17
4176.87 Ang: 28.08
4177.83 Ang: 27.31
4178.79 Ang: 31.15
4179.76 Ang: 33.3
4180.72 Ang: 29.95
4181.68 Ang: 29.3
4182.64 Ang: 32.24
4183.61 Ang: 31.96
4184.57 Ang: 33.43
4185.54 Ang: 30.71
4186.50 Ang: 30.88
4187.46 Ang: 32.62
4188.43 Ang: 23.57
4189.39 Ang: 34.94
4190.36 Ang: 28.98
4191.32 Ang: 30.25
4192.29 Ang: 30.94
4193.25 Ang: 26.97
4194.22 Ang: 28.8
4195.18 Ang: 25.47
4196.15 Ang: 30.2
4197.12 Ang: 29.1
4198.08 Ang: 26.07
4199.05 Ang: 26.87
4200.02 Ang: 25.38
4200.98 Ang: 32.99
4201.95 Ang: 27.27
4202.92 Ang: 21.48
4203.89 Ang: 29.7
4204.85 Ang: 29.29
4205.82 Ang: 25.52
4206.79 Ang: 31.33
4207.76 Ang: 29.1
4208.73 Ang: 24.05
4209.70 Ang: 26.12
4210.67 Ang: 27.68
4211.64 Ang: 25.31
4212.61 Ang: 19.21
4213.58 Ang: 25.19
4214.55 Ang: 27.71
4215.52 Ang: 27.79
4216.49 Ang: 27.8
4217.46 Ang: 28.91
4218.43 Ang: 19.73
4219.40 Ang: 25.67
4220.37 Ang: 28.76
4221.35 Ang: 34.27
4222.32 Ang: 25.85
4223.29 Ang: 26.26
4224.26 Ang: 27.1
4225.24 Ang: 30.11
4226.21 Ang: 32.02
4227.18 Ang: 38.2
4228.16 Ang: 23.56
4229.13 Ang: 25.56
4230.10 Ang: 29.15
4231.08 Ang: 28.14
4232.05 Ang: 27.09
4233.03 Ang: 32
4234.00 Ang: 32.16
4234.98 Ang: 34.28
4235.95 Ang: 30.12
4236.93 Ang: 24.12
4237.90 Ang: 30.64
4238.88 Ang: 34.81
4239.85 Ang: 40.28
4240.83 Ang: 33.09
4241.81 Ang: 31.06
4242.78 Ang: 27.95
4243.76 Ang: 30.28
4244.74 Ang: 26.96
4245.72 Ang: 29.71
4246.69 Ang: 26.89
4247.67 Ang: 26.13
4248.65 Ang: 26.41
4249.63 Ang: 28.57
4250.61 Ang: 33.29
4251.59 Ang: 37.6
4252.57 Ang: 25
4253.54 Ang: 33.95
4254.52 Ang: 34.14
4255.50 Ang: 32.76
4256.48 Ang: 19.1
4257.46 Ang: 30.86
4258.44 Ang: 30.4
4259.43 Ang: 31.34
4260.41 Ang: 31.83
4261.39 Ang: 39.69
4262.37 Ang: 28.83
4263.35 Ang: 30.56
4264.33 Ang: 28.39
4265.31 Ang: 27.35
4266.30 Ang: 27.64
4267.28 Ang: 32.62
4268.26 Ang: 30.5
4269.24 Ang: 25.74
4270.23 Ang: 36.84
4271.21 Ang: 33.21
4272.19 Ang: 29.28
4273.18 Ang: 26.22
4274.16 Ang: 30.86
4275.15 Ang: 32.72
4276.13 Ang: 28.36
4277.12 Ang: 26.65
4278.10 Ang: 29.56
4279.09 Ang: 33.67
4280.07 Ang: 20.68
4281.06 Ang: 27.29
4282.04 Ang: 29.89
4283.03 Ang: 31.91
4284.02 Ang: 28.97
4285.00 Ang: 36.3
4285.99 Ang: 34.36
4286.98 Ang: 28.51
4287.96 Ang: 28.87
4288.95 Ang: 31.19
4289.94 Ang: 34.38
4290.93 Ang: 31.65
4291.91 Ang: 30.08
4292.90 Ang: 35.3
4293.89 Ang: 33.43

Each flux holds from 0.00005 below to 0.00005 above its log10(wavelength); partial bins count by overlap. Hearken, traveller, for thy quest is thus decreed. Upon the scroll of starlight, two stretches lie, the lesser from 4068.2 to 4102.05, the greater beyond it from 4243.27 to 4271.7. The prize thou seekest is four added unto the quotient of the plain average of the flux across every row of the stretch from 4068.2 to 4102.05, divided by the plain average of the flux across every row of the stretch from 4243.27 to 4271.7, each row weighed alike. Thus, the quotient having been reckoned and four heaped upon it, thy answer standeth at 4.85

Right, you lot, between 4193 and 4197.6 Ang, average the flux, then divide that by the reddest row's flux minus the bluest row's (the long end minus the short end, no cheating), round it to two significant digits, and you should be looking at 13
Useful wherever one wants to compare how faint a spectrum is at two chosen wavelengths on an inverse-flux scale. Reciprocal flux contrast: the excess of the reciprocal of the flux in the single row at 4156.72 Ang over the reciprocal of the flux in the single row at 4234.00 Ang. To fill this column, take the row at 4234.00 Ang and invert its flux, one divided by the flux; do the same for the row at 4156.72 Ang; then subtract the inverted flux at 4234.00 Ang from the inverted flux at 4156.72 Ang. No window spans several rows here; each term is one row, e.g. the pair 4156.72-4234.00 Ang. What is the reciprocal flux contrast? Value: 0.008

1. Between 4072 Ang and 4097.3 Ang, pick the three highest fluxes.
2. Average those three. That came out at 42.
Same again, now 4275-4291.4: 35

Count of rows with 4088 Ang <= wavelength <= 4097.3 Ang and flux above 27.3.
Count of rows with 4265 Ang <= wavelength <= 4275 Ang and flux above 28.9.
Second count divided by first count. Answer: 6.0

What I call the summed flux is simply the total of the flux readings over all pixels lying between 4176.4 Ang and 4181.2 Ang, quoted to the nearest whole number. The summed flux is 150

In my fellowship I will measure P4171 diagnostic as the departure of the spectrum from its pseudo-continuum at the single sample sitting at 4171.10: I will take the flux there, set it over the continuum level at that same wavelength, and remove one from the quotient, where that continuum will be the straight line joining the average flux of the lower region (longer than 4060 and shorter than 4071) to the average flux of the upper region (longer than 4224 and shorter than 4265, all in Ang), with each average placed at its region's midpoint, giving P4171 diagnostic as -0.04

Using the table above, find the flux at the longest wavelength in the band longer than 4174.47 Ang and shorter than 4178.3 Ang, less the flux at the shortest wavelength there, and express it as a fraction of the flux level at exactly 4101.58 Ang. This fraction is 0.12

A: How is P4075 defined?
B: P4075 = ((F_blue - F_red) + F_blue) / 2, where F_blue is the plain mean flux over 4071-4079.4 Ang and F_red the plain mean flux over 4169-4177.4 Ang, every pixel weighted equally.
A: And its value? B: 13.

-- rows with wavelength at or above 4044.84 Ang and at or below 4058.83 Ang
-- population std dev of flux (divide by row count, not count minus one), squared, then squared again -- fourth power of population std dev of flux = 174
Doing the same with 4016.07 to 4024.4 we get 64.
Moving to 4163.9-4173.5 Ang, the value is 73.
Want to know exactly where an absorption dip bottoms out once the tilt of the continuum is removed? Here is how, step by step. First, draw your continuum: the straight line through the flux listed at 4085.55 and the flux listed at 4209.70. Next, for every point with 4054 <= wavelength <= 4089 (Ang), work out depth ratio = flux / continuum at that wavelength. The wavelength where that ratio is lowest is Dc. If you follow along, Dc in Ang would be 4083.67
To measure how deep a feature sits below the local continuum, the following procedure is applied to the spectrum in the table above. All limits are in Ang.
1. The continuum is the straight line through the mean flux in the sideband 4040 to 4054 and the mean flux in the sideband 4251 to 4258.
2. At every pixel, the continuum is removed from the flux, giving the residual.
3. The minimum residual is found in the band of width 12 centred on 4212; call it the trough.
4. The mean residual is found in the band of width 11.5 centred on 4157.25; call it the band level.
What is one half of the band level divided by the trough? 0.100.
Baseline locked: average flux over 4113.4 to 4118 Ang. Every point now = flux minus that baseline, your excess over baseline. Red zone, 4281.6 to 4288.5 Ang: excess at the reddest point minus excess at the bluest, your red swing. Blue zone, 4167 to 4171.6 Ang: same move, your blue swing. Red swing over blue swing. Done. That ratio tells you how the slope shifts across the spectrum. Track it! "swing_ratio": 1.1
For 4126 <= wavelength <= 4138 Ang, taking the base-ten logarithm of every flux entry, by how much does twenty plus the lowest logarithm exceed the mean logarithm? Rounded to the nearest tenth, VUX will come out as 20.0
